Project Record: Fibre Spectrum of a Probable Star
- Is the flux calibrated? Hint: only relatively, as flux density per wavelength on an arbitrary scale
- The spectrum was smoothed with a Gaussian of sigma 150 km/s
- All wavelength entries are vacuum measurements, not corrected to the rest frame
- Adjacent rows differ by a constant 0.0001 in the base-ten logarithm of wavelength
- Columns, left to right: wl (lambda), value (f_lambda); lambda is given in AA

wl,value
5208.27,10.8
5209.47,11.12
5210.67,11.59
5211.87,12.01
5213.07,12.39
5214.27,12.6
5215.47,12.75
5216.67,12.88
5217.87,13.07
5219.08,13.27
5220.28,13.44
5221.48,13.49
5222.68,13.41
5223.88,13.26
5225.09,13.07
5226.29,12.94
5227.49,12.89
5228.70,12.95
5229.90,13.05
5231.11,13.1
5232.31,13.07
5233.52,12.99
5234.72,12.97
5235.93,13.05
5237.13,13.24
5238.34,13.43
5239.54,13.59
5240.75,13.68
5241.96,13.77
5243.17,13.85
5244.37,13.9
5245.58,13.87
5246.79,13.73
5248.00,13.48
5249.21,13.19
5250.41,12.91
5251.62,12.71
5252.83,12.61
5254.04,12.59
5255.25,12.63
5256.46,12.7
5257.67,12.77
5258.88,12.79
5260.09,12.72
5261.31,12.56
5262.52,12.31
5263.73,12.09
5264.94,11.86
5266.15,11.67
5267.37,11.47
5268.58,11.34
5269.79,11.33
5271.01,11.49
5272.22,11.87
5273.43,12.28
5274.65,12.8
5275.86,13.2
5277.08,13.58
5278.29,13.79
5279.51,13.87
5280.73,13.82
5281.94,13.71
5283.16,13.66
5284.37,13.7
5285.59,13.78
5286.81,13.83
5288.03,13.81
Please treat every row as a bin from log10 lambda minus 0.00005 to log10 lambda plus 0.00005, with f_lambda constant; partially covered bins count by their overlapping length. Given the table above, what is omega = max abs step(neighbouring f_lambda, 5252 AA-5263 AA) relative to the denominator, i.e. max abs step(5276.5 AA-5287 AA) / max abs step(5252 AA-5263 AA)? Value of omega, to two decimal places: 0.84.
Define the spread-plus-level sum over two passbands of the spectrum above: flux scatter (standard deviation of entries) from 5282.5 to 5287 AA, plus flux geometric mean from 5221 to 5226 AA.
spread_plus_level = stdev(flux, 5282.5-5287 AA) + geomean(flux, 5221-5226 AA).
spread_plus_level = 13.4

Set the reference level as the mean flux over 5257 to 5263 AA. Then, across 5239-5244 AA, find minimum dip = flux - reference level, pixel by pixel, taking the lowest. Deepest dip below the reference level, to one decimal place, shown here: 1.0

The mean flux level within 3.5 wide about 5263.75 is 12.1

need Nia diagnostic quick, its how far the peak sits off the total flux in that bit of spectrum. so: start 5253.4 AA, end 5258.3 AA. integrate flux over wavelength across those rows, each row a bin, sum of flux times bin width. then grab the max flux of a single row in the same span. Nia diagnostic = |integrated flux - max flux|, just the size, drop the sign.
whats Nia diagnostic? 49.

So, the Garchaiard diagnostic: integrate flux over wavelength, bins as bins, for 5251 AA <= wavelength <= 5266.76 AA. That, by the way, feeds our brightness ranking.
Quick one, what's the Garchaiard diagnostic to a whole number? 196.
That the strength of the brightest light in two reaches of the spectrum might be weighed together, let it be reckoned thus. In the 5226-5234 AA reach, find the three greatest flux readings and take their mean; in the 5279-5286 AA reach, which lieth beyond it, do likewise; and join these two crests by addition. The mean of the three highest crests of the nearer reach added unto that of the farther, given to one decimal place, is 26.9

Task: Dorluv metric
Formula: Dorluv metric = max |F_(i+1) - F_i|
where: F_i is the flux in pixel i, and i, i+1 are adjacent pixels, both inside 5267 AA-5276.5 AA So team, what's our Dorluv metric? 0.52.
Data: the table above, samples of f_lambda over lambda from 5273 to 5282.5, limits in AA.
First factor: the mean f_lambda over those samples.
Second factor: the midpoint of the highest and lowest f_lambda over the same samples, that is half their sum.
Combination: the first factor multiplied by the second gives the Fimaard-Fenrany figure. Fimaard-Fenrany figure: 175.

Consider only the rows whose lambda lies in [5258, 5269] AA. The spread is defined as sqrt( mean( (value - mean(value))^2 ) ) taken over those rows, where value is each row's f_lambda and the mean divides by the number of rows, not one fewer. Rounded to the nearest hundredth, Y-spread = 0.51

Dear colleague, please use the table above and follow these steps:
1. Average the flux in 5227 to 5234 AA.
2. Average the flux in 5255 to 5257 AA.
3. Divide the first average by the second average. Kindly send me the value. 1.03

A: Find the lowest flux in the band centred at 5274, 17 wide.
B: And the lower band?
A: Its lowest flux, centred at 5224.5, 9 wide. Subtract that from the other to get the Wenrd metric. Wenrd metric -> -2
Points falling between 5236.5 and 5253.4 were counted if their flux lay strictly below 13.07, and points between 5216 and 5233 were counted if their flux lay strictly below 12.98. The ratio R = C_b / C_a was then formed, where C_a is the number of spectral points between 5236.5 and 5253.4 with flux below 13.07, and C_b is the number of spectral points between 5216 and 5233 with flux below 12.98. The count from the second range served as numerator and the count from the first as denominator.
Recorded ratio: 1.3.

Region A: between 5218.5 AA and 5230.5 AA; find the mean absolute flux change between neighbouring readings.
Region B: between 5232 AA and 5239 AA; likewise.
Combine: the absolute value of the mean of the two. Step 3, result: 0.110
